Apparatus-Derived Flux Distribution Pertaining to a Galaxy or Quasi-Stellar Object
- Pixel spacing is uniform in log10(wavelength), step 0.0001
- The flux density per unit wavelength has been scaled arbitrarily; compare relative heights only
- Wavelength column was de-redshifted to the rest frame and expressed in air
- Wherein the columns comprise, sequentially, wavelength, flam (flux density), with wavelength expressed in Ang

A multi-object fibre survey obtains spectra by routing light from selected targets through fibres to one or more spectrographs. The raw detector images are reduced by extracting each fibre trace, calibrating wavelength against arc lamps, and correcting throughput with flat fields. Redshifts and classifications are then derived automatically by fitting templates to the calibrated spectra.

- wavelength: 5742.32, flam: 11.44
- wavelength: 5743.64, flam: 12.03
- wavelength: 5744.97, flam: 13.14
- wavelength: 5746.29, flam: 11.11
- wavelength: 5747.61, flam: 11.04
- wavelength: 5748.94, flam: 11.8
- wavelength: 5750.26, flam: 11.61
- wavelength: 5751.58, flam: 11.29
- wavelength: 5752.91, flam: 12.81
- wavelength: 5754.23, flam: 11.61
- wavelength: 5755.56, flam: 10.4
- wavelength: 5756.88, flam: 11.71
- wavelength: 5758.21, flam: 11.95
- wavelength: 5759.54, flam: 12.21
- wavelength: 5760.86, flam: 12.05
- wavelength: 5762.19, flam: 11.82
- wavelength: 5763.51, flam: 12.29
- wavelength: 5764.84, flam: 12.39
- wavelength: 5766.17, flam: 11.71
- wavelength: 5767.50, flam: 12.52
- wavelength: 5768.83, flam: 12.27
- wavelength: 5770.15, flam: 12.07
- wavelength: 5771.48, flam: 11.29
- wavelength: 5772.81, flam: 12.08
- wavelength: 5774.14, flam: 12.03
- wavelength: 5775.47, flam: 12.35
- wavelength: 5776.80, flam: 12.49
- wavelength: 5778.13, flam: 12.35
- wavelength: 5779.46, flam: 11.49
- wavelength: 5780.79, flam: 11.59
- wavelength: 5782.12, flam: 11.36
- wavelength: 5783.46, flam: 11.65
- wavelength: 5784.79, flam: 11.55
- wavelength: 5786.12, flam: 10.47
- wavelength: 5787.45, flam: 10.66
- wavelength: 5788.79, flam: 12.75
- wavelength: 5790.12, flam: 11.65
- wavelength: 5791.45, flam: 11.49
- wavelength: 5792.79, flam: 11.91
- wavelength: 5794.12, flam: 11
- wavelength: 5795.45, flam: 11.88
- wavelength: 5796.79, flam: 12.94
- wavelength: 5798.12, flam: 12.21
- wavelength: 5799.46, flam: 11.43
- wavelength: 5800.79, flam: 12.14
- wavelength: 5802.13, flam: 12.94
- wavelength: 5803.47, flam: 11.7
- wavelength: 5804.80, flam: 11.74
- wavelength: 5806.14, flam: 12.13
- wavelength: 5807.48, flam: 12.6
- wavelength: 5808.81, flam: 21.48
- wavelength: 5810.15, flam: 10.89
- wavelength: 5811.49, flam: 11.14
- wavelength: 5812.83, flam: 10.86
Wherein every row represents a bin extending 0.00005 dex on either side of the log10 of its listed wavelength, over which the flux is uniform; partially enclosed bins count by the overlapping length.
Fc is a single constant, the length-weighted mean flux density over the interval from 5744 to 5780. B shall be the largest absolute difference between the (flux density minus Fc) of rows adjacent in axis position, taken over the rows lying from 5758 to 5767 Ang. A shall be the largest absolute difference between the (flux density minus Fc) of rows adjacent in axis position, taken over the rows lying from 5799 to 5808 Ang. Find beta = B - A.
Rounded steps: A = 1.2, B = 0.7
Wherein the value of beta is -1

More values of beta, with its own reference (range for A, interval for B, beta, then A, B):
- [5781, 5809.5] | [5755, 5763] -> -8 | 8.9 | 1.3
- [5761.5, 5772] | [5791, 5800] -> 0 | 0.8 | 1.1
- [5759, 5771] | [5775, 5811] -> 10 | 0.8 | 10.6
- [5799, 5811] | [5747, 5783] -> -9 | 10.6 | 1.5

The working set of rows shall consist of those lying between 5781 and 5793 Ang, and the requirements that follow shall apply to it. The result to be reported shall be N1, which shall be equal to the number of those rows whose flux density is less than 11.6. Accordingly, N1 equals 5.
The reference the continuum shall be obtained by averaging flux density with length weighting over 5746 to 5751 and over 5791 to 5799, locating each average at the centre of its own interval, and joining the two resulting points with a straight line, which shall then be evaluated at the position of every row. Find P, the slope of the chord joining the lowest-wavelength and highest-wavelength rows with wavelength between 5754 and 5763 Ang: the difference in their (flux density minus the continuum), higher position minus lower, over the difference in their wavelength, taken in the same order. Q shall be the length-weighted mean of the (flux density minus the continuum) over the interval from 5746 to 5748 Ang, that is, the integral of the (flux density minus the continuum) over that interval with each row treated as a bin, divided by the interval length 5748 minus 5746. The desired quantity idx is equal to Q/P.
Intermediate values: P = 0.0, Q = -0.3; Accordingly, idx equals -20.6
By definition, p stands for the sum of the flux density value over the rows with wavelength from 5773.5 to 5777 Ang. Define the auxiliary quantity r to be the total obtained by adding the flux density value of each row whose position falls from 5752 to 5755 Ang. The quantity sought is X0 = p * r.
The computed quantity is 900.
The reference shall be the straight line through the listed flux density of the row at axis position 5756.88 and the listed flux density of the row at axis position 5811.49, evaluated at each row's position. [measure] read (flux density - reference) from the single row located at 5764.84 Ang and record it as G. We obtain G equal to 0.8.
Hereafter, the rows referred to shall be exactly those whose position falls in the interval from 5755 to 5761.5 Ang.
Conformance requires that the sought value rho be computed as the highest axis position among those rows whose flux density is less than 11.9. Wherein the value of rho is 5756.88 Ang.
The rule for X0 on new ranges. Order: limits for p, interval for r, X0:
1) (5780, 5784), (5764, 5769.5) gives 1692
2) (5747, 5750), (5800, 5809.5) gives 2164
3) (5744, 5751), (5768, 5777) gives 4965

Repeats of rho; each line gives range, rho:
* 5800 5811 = 5810.15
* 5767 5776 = 5771.48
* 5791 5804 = 5803.47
